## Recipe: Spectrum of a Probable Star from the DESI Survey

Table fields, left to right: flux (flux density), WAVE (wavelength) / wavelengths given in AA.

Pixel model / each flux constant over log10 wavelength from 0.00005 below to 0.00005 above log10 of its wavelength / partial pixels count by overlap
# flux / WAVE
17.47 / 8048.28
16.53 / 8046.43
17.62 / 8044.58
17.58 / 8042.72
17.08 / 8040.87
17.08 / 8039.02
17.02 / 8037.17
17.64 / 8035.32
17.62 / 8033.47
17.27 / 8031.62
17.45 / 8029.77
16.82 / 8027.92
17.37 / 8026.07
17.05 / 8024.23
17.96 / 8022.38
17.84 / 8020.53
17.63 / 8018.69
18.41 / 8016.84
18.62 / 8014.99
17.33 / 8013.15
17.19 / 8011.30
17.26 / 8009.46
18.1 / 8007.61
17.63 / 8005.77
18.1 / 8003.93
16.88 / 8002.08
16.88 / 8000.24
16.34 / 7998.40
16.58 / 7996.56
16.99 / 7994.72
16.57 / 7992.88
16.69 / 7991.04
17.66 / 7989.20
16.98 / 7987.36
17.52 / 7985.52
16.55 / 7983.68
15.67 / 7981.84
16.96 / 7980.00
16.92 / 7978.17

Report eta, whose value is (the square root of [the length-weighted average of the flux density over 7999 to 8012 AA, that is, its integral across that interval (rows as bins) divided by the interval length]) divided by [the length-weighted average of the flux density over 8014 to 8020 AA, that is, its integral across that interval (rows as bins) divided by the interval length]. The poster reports 0.229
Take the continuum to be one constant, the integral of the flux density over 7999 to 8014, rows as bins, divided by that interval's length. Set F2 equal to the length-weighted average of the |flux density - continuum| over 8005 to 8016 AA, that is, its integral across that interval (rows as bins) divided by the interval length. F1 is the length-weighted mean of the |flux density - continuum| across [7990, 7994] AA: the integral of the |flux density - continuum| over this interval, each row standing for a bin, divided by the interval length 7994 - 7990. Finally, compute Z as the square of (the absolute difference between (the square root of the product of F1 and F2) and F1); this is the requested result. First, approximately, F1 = 0.7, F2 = 0.44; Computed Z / 0.028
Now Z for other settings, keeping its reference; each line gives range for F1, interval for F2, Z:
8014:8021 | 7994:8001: 0.000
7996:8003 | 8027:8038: 0.080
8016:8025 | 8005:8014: 0.021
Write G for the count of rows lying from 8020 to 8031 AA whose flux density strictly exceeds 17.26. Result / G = 4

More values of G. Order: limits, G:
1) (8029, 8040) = 4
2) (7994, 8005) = 1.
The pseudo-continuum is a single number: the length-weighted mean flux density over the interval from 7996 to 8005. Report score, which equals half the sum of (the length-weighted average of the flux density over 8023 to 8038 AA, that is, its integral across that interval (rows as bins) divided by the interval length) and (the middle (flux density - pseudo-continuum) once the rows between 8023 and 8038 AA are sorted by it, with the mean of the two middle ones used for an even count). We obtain 8.8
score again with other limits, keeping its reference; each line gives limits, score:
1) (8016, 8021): 9.4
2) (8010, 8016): 9.0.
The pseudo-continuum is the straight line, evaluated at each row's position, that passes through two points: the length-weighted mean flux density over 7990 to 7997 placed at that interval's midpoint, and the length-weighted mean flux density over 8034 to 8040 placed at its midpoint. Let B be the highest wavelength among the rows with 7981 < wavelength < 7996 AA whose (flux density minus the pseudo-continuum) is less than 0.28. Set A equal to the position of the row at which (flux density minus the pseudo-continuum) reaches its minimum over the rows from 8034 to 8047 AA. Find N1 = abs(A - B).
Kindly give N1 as 51.7 AA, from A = 8046.43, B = 7994.72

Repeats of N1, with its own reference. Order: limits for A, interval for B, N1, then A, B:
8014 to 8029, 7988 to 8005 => 25.8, 8027.92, 8002.08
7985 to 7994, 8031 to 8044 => 49.8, 7992.88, 8042.72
